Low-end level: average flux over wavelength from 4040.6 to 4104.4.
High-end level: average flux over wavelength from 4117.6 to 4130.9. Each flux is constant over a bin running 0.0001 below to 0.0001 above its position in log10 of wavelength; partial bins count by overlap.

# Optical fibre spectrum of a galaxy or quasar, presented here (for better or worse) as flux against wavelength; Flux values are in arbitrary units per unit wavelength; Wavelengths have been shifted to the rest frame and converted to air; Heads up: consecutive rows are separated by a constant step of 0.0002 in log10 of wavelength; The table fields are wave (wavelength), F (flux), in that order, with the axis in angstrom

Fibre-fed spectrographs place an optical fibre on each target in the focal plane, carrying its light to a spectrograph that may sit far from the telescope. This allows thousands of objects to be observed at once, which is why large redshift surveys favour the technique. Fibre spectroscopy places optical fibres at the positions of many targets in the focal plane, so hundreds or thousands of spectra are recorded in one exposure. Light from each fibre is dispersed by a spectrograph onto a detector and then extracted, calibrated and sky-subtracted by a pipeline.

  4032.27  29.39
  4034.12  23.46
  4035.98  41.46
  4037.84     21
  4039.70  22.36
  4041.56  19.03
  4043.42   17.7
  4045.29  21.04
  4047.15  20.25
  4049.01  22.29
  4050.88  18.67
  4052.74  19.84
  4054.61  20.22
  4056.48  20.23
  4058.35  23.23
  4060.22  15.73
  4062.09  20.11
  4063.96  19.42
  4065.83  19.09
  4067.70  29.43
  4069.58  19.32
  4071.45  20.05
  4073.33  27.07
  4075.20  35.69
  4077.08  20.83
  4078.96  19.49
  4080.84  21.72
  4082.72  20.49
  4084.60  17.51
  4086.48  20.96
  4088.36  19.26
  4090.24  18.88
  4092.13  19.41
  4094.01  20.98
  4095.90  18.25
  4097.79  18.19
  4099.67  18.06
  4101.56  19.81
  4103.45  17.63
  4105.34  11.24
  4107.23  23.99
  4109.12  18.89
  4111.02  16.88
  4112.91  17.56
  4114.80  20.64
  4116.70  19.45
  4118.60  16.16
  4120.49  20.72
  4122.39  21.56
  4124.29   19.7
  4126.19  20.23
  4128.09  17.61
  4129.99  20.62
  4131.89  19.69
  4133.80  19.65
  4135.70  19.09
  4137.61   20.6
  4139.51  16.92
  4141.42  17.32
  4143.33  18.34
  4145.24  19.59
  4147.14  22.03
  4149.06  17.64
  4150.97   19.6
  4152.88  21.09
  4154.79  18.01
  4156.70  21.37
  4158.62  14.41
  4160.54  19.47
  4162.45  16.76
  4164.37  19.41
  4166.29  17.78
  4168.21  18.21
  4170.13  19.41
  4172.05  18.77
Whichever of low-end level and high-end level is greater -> 20.6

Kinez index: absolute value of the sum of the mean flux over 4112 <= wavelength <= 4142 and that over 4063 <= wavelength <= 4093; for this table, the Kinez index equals 41.0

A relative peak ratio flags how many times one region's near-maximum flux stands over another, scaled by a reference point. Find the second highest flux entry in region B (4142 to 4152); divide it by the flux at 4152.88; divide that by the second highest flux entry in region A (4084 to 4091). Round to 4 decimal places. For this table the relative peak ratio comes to 0.0483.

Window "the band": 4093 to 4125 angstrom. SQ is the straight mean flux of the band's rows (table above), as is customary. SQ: 18.8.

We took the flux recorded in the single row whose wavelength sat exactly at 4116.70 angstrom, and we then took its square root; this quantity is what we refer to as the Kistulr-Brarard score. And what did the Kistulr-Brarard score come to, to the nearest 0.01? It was 4.41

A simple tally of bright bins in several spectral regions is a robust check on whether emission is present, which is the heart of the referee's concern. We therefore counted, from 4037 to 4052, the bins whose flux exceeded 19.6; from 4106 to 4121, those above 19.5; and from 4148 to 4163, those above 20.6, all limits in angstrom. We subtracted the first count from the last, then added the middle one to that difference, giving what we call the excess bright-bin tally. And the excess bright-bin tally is 0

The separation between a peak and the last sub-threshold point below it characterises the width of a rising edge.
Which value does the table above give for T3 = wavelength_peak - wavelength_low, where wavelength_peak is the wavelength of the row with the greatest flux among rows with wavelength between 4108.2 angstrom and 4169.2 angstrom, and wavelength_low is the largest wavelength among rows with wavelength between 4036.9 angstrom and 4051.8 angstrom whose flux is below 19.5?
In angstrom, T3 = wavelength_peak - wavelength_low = 96.3 angstrom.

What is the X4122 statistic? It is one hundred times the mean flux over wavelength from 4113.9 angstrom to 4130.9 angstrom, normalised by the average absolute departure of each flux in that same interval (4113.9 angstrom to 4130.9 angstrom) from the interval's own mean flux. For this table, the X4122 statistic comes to 1556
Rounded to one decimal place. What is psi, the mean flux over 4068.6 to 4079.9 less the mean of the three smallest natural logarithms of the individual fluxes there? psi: 20.8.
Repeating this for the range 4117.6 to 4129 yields 16.5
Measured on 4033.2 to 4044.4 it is 21.2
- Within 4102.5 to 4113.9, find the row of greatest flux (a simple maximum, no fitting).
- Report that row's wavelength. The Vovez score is 4107.23 angstrom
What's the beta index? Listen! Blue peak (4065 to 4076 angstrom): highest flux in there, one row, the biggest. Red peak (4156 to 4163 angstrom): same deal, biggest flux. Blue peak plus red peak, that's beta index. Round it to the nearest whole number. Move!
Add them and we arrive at 57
